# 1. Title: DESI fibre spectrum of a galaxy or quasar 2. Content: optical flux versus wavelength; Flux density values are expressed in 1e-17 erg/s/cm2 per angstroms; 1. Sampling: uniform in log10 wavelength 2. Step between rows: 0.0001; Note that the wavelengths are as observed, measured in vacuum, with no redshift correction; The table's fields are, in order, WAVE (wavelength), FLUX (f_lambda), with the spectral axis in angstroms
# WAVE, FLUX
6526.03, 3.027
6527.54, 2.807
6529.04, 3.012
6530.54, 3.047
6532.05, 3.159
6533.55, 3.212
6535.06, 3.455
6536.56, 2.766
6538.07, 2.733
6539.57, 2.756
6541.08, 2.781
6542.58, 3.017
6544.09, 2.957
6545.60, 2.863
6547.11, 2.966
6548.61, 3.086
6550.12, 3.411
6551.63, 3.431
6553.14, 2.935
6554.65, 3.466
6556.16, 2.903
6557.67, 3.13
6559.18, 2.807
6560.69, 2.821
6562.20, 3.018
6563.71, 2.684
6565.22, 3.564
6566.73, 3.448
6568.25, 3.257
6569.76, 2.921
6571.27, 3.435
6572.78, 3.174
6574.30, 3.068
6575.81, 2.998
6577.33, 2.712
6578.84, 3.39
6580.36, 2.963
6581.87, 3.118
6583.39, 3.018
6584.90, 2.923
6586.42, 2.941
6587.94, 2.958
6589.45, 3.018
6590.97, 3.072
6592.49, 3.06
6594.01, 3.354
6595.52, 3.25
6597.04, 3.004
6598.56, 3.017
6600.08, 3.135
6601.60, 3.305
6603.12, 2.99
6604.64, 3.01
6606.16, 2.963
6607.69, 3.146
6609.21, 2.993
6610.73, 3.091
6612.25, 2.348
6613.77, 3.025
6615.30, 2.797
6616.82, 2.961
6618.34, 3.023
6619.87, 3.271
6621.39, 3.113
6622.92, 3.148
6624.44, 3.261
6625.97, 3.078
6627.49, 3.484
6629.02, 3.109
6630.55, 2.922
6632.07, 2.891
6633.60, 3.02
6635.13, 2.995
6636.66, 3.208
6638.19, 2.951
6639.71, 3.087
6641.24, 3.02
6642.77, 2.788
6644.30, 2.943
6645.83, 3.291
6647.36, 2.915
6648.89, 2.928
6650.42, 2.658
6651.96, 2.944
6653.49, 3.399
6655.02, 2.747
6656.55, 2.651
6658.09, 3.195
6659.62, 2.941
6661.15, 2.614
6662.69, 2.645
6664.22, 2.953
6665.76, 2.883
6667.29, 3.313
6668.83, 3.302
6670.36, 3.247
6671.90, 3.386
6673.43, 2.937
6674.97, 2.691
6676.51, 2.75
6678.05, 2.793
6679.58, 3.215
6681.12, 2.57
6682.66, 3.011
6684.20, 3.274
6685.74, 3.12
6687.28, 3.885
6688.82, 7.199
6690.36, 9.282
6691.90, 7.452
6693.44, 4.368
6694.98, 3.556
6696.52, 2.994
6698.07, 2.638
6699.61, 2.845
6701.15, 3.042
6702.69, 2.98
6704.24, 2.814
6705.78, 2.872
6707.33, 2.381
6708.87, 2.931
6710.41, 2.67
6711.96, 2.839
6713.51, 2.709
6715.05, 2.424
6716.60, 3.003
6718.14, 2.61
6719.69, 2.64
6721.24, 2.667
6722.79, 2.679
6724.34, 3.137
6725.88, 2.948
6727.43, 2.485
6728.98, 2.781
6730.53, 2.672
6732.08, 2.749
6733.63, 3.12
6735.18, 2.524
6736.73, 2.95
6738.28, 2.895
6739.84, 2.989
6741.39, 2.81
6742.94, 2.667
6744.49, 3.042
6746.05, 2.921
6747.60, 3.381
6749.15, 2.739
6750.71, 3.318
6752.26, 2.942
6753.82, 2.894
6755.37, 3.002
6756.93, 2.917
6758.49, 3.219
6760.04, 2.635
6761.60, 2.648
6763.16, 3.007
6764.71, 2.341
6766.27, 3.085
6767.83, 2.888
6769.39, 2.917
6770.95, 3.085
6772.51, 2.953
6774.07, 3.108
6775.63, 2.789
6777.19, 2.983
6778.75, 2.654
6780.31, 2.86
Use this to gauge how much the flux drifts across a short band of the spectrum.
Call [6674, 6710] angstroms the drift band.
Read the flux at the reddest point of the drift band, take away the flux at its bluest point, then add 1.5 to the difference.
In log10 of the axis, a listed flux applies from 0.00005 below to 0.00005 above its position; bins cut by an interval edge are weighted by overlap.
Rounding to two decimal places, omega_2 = 1.74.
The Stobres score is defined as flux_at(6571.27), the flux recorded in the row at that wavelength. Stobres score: 3.435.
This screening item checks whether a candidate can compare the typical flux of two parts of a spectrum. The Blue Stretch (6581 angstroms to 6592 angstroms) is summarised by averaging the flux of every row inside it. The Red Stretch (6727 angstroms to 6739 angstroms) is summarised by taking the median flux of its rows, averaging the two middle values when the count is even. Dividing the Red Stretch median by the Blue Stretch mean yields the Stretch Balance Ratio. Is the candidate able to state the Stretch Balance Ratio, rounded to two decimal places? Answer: 0.92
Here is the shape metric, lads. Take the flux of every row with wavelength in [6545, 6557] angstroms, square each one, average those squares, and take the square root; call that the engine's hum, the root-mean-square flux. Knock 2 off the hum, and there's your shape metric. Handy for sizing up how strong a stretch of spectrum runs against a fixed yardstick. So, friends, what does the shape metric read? 1.14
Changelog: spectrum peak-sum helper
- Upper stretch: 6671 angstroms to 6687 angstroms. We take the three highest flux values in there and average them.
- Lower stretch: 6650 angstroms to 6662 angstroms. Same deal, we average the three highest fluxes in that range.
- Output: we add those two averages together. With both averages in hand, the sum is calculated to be 6.5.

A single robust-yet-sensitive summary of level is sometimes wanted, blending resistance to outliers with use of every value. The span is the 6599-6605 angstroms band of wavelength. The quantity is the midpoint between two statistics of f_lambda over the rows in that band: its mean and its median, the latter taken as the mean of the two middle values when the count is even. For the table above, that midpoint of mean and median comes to 3.09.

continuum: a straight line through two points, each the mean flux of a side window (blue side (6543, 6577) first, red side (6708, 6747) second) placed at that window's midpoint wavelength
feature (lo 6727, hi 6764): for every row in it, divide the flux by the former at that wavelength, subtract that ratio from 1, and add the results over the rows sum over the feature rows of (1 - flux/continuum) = -1.1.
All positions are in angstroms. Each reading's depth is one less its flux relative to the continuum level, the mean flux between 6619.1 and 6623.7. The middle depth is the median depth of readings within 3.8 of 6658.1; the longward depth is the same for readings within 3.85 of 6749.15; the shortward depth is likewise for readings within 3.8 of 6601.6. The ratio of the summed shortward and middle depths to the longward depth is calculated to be 2.5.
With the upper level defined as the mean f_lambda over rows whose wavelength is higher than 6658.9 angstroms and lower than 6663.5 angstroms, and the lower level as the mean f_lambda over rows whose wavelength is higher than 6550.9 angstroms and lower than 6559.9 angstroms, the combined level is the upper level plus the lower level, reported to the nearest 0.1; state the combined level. 5.8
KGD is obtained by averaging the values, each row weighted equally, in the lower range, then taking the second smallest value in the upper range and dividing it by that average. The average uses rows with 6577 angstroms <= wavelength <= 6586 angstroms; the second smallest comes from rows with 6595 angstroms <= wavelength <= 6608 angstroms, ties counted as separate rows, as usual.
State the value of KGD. 0.99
